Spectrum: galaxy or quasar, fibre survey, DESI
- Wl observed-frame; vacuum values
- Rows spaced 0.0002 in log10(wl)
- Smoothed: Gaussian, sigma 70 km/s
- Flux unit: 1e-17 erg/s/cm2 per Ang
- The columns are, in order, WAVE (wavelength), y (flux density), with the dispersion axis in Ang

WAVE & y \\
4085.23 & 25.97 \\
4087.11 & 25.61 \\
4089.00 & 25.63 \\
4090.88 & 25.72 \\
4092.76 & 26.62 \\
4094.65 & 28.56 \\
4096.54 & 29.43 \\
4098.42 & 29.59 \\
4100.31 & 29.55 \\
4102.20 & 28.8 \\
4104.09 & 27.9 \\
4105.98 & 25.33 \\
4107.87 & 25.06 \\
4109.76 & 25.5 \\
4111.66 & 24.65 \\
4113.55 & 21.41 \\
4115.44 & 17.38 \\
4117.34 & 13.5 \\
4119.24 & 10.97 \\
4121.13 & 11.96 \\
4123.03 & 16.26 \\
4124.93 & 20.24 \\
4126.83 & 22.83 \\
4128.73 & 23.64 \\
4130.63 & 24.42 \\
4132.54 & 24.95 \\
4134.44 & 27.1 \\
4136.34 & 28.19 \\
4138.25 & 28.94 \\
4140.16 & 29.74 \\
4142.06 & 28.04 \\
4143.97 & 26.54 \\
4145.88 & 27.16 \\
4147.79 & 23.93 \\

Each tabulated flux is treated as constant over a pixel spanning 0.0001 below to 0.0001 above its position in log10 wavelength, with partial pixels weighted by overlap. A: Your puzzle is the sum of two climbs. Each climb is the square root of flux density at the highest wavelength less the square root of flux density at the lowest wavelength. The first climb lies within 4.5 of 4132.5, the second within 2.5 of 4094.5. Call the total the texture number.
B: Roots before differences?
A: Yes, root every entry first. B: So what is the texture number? 0.71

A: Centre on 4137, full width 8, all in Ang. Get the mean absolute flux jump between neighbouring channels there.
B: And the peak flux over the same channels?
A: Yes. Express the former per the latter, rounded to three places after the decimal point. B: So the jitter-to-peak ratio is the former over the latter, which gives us 0.030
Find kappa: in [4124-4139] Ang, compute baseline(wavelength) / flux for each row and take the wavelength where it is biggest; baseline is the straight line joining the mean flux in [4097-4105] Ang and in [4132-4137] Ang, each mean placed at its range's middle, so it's 4124.93 Ang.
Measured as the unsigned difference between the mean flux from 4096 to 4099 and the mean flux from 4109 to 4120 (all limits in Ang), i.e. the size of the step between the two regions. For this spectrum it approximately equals 11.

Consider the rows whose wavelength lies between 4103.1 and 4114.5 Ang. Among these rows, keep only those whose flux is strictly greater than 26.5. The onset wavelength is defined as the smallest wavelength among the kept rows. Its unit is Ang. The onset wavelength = 4104.09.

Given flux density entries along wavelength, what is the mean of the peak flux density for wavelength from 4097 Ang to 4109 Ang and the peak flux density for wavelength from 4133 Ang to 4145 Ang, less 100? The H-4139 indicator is -70.3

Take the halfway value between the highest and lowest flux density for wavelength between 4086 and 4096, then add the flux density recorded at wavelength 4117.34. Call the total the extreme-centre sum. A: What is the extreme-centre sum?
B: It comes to 41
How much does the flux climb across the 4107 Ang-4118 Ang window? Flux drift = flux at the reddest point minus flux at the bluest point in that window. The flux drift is -12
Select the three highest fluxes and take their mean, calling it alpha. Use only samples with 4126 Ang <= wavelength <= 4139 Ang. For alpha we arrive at 28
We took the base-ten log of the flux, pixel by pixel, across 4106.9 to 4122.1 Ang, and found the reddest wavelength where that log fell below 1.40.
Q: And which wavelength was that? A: 4121.13 Ang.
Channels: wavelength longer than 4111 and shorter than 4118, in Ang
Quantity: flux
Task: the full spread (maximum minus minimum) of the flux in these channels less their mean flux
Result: -8.1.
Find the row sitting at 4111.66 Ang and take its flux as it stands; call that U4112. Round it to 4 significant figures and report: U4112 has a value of 24.65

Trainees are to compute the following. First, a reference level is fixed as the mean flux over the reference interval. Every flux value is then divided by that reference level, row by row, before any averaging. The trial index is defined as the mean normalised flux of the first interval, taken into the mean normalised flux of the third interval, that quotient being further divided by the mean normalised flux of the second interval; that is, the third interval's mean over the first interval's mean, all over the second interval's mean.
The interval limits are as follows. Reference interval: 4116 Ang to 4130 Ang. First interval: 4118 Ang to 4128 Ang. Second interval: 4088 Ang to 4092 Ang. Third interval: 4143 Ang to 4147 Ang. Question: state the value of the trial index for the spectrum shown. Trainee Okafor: 1.1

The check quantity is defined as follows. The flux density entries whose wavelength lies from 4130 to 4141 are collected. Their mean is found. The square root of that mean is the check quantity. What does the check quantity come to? 5.22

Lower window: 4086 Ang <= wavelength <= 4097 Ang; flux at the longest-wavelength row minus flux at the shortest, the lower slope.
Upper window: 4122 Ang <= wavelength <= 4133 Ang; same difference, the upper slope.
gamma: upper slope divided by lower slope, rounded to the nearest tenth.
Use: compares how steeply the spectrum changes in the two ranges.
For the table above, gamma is 2.3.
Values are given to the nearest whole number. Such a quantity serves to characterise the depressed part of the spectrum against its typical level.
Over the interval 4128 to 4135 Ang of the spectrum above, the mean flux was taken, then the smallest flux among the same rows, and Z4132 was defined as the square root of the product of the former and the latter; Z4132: 24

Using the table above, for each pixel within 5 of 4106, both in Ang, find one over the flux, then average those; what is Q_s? 0.0378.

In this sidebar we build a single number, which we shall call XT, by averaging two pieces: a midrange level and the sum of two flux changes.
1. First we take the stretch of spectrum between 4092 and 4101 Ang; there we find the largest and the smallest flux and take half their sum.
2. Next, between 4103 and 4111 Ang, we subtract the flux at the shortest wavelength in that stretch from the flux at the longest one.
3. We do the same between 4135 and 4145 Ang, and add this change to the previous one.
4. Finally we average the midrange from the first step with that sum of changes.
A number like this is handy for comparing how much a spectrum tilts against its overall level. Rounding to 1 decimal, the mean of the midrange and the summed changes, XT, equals 12.0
